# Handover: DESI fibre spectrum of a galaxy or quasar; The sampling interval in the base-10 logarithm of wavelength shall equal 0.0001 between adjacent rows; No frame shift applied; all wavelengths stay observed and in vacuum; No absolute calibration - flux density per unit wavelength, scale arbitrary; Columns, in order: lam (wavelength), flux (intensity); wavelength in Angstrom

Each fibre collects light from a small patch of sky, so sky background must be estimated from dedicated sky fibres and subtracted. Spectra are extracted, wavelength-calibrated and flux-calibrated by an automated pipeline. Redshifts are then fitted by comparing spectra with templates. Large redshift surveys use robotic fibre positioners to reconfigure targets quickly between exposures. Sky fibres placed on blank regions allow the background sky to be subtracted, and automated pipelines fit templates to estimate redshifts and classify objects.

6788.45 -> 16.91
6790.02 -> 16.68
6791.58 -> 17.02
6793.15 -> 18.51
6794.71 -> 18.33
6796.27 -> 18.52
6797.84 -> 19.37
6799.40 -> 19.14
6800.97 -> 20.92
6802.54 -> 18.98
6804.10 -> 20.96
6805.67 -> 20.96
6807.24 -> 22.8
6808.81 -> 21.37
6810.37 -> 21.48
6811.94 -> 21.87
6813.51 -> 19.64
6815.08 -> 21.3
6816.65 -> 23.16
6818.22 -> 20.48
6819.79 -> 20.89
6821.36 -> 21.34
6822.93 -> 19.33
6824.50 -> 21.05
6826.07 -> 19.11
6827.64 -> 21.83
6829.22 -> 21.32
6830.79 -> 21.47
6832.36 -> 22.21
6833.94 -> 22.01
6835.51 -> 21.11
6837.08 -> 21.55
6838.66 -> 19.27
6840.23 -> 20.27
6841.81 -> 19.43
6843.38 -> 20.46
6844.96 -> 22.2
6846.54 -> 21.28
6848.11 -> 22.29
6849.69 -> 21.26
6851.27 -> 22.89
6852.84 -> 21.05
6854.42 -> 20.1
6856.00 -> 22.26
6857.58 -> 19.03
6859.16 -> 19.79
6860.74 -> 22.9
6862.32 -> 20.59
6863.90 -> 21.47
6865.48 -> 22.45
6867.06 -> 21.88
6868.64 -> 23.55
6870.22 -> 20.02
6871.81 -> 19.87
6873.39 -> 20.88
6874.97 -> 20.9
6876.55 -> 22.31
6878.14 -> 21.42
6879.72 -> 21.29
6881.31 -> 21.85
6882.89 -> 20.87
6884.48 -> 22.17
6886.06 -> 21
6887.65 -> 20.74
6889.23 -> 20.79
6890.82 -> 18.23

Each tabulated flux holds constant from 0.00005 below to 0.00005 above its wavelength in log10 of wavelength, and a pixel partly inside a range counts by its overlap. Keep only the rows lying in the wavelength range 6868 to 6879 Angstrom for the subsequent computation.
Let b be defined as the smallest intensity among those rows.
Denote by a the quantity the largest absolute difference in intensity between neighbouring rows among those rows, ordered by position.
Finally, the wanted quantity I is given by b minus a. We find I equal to 16.3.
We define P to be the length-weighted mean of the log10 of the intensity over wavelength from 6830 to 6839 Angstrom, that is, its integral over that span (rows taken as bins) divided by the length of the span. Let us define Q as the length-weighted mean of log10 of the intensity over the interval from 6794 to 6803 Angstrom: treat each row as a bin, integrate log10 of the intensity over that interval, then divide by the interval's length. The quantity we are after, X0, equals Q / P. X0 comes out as 0.96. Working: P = 1.33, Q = 1.283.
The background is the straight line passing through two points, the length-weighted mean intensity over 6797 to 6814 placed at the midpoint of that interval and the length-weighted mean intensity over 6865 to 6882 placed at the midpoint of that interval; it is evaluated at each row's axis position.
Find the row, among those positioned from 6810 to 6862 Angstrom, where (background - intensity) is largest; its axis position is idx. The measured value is 6857.58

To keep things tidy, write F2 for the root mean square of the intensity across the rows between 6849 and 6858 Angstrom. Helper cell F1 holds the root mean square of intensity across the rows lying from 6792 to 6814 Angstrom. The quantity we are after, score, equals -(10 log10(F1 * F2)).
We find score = -26.3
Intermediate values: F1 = 20.3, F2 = 21.14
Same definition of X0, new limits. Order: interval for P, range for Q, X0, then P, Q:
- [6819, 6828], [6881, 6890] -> 1.01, 1.31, 1.327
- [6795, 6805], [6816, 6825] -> 1.02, 1.29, 1.322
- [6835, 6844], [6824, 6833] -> 1.01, 1.31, 1.325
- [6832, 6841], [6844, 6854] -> 1.01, 1.32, 1.337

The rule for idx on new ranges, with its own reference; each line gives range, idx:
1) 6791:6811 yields 6791.58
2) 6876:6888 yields 6887.65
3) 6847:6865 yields 6857.58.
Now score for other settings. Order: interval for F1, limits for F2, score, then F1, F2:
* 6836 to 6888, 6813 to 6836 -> -26.5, 21.2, 21.11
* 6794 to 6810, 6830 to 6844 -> -26.2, 20.2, 20.89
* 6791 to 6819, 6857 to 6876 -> -26.3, 20.3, 21.15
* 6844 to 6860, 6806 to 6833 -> -26.5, 21.2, 21.24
